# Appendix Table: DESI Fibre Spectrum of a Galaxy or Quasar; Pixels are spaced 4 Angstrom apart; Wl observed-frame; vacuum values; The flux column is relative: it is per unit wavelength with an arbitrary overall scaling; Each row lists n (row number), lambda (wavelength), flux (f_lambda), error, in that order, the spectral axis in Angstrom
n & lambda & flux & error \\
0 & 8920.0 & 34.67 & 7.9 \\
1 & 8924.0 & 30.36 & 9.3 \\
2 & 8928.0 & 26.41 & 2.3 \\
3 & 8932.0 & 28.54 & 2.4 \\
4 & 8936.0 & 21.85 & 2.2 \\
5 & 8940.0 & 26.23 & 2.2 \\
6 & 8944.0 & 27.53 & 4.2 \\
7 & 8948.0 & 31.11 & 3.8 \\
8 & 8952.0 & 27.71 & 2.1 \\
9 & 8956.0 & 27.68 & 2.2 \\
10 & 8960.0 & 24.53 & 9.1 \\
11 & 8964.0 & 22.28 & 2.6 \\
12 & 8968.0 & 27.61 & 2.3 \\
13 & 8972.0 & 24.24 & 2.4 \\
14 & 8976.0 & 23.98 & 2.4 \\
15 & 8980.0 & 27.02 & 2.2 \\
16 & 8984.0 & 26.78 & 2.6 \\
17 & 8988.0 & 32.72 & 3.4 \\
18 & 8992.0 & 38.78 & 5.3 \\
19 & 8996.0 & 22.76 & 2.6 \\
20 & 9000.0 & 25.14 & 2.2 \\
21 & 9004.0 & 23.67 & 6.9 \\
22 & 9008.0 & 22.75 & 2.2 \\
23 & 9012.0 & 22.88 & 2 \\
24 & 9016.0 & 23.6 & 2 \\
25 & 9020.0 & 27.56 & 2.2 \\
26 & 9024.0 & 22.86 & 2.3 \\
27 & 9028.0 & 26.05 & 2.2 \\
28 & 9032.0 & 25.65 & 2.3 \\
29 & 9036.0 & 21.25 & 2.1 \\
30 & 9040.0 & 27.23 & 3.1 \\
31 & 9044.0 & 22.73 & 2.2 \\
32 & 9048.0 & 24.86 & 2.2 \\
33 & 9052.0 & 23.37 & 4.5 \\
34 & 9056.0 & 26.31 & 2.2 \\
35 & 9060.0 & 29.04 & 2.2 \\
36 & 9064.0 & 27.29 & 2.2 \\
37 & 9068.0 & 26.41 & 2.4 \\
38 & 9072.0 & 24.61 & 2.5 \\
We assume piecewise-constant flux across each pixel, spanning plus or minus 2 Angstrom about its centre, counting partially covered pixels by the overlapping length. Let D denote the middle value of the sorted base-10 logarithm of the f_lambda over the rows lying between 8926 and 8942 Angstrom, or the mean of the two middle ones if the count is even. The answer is 1.42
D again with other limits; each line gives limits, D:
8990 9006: 1.39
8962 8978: 1.38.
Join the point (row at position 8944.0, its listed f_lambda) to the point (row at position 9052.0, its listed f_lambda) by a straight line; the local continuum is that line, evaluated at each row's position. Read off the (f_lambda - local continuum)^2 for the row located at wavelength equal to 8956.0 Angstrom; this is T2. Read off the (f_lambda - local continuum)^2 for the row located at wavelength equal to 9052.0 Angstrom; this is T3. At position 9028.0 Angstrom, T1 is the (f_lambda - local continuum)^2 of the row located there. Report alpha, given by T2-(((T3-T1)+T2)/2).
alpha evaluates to 2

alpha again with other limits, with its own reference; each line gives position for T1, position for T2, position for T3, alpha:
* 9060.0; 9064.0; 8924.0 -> 25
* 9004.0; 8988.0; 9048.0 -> 24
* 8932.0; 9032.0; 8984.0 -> 1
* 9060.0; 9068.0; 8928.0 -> 23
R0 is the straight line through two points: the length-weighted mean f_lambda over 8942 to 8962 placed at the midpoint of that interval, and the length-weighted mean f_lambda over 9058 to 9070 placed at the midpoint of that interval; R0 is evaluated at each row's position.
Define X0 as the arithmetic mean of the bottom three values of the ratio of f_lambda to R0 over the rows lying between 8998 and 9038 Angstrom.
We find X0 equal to 0.807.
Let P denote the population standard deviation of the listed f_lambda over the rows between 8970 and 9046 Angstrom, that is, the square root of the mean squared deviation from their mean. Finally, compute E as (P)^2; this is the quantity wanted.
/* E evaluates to 16.1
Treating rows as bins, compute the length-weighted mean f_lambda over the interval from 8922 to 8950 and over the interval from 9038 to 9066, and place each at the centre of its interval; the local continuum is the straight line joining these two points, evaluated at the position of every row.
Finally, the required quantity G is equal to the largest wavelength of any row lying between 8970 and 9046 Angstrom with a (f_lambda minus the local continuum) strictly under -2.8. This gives 9044.0 Angstrom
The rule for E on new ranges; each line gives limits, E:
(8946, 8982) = 6.5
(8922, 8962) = 6.5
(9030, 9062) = 5.7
